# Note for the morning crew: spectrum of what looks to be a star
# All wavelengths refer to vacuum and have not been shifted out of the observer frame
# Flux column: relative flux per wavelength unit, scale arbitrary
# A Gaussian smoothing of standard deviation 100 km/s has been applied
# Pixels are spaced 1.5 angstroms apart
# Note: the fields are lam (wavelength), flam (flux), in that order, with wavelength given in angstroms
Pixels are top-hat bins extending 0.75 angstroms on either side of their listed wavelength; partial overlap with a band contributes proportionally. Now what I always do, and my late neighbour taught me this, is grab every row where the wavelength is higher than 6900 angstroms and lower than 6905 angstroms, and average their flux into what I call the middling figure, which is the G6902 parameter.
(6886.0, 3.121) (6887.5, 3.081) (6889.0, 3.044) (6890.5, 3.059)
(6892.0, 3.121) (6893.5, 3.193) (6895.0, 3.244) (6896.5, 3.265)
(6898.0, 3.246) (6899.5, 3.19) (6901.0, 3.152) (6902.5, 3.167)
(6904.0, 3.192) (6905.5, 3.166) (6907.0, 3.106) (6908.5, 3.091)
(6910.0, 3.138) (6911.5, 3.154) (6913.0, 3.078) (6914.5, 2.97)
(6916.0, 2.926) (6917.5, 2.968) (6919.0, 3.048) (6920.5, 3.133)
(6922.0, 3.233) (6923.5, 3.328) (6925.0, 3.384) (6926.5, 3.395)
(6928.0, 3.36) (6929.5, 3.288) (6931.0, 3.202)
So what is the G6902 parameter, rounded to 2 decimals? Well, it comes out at 3.17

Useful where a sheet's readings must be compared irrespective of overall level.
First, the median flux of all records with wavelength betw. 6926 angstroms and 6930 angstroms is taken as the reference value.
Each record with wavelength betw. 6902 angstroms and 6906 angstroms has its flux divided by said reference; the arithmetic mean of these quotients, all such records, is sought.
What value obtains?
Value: 0.945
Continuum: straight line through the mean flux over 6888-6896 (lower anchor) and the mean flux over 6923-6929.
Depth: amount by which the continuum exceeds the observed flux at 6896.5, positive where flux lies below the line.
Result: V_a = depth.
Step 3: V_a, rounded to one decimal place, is -0.1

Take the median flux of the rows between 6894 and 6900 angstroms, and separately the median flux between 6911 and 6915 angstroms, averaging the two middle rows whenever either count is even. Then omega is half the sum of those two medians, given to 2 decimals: 3.16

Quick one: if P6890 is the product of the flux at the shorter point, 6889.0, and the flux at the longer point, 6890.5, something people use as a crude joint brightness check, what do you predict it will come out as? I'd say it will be 9.3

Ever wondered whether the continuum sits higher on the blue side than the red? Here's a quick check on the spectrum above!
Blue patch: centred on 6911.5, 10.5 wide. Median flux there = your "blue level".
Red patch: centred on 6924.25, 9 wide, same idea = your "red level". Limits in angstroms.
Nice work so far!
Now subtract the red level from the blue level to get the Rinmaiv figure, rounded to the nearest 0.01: -0.25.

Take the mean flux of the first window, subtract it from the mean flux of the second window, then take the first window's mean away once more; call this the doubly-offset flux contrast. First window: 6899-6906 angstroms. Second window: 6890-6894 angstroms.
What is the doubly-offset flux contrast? -3.22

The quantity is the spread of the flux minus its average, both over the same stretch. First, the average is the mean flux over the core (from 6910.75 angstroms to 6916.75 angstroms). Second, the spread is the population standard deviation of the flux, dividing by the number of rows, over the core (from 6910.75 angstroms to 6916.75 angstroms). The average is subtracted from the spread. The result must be -2.94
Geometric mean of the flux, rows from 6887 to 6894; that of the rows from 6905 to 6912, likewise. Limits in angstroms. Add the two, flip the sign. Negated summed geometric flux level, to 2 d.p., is -6.23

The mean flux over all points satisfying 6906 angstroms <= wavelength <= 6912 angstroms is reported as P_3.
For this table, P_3 3.12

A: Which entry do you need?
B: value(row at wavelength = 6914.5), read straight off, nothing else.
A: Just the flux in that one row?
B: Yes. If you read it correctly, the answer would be 2.97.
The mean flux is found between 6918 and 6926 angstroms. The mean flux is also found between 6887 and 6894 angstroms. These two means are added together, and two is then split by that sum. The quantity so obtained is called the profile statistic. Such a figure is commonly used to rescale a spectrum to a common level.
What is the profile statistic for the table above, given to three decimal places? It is 0.316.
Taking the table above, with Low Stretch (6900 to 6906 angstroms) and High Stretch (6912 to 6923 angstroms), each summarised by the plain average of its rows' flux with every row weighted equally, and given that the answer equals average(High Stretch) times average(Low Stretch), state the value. 9.7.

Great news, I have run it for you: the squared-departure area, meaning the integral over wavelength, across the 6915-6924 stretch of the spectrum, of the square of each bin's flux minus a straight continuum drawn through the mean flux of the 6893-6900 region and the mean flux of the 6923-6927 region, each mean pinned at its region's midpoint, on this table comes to 0.7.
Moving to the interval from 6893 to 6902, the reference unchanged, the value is 0.0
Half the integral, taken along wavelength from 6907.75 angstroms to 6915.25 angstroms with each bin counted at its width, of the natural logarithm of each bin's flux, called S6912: 4.23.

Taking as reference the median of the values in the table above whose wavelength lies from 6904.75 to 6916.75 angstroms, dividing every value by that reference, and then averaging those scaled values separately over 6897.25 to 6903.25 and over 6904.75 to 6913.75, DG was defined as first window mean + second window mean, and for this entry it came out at 2.04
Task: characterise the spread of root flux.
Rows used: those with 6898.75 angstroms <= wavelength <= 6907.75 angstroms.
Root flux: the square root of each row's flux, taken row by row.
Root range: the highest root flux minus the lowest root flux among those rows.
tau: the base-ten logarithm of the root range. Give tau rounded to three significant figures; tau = -1.62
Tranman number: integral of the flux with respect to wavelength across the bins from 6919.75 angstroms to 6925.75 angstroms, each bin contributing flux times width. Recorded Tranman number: 19.6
